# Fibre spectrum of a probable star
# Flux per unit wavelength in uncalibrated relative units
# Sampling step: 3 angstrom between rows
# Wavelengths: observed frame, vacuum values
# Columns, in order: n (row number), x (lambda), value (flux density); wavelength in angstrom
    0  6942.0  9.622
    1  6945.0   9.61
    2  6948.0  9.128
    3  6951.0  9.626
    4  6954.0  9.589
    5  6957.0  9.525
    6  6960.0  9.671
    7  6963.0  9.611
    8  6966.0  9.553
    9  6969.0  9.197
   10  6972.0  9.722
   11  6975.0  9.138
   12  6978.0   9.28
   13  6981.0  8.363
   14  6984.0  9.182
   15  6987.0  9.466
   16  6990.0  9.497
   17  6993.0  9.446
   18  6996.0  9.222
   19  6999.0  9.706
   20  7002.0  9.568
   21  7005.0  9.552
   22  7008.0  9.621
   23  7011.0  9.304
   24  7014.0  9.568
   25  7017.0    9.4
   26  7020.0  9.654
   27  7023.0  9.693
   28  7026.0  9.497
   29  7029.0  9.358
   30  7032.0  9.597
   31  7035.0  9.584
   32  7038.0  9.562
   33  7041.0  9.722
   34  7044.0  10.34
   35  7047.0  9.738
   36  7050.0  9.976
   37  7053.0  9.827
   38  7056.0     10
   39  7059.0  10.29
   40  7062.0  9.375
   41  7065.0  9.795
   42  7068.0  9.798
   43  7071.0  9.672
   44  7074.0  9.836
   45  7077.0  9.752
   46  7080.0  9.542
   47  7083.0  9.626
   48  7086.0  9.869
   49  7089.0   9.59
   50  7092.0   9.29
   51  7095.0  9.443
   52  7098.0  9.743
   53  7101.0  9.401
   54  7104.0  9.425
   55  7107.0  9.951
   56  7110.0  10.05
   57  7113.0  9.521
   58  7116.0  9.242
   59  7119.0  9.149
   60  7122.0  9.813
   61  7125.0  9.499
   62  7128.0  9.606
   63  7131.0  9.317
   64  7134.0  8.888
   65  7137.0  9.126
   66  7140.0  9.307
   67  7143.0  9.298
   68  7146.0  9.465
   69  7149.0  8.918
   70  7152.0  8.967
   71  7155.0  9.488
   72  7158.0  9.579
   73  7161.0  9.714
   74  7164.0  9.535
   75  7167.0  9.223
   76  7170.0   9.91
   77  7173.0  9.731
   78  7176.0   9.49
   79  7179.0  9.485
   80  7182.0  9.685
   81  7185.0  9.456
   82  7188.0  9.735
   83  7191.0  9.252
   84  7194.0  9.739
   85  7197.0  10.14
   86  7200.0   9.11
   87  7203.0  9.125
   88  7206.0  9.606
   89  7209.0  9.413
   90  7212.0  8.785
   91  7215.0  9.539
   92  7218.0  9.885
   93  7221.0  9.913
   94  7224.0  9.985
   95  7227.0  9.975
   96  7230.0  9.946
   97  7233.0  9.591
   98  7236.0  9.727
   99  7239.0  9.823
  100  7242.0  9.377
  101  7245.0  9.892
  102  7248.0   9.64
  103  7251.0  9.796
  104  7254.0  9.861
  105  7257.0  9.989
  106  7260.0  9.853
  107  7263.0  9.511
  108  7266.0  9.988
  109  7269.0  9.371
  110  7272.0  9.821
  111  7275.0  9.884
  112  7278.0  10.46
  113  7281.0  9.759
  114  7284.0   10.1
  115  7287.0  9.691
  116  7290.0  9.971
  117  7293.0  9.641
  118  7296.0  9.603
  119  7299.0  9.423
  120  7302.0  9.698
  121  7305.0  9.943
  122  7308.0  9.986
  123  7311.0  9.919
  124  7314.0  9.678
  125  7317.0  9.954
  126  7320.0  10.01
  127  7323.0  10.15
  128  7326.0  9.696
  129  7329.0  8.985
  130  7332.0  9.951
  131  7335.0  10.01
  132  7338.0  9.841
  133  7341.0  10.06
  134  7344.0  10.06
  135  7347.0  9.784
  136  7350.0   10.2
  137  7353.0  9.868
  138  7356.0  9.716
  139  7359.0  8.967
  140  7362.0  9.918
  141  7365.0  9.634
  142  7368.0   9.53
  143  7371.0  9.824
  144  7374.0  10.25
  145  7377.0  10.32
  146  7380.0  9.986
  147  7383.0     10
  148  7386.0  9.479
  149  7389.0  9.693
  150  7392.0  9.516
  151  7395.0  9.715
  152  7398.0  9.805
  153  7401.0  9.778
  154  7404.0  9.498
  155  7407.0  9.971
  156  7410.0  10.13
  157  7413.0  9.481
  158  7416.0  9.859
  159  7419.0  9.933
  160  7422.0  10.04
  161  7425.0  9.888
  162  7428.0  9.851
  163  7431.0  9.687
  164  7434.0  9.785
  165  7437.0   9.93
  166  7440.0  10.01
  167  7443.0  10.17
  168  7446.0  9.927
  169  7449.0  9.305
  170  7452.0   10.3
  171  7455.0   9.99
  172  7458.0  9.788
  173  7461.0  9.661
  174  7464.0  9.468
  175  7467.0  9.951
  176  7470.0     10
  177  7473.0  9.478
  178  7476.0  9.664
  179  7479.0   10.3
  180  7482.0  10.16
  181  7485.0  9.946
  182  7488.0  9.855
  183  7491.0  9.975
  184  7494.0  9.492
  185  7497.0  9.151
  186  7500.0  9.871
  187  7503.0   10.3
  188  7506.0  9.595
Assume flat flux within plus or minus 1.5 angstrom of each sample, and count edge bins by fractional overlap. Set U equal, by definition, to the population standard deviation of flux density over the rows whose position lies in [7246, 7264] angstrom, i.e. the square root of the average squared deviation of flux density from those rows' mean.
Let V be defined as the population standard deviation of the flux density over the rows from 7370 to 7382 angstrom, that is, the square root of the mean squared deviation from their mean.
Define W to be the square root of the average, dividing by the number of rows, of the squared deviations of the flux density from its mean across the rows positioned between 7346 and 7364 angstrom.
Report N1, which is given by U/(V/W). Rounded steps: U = 0.16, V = 0.200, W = 0.38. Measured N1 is 0.30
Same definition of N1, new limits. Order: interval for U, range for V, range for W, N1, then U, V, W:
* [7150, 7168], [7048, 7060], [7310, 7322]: 0.19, 0.25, 0.168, 0.13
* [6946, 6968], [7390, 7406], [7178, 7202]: 0.39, 0.17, 0.130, 0.30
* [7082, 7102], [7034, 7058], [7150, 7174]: 0.22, 0.19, 0.240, 0.28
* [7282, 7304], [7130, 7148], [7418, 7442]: 0.13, 0.21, 0.183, 0.11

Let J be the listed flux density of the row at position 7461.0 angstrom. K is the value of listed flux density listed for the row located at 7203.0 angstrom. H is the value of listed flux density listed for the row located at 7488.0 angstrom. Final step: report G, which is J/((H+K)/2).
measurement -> 1.02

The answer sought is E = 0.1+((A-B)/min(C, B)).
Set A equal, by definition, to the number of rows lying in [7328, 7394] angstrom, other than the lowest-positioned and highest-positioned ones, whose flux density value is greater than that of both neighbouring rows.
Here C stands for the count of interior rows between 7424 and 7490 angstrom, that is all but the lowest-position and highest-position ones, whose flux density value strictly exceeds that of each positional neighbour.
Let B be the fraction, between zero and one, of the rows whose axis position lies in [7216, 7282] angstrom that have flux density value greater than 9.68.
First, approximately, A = 6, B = 0.77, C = 4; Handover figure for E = 6.9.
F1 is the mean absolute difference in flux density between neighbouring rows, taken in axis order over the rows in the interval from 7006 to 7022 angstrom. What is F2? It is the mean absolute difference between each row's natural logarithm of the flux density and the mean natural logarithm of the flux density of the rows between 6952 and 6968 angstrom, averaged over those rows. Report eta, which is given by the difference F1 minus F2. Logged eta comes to 0.25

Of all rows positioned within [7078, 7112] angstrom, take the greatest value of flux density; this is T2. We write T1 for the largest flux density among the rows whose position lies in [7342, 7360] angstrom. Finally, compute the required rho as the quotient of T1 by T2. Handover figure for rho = 1.015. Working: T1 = 10.2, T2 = 10.05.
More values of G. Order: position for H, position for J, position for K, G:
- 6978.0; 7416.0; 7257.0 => 1.02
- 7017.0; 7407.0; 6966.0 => 1.05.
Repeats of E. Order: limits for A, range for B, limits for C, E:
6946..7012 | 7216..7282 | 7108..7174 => 8.2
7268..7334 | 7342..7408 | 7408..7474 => 6.0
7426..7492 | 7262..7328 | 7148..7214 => 4.6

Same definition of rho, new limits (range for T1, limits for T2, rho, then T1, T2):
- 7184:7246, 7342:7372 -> 0.994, 10.14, 10.2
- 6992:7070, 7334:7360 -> 1.014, 10.34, 10.2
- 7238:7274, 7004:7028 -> 1.031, 9.989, 9.693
